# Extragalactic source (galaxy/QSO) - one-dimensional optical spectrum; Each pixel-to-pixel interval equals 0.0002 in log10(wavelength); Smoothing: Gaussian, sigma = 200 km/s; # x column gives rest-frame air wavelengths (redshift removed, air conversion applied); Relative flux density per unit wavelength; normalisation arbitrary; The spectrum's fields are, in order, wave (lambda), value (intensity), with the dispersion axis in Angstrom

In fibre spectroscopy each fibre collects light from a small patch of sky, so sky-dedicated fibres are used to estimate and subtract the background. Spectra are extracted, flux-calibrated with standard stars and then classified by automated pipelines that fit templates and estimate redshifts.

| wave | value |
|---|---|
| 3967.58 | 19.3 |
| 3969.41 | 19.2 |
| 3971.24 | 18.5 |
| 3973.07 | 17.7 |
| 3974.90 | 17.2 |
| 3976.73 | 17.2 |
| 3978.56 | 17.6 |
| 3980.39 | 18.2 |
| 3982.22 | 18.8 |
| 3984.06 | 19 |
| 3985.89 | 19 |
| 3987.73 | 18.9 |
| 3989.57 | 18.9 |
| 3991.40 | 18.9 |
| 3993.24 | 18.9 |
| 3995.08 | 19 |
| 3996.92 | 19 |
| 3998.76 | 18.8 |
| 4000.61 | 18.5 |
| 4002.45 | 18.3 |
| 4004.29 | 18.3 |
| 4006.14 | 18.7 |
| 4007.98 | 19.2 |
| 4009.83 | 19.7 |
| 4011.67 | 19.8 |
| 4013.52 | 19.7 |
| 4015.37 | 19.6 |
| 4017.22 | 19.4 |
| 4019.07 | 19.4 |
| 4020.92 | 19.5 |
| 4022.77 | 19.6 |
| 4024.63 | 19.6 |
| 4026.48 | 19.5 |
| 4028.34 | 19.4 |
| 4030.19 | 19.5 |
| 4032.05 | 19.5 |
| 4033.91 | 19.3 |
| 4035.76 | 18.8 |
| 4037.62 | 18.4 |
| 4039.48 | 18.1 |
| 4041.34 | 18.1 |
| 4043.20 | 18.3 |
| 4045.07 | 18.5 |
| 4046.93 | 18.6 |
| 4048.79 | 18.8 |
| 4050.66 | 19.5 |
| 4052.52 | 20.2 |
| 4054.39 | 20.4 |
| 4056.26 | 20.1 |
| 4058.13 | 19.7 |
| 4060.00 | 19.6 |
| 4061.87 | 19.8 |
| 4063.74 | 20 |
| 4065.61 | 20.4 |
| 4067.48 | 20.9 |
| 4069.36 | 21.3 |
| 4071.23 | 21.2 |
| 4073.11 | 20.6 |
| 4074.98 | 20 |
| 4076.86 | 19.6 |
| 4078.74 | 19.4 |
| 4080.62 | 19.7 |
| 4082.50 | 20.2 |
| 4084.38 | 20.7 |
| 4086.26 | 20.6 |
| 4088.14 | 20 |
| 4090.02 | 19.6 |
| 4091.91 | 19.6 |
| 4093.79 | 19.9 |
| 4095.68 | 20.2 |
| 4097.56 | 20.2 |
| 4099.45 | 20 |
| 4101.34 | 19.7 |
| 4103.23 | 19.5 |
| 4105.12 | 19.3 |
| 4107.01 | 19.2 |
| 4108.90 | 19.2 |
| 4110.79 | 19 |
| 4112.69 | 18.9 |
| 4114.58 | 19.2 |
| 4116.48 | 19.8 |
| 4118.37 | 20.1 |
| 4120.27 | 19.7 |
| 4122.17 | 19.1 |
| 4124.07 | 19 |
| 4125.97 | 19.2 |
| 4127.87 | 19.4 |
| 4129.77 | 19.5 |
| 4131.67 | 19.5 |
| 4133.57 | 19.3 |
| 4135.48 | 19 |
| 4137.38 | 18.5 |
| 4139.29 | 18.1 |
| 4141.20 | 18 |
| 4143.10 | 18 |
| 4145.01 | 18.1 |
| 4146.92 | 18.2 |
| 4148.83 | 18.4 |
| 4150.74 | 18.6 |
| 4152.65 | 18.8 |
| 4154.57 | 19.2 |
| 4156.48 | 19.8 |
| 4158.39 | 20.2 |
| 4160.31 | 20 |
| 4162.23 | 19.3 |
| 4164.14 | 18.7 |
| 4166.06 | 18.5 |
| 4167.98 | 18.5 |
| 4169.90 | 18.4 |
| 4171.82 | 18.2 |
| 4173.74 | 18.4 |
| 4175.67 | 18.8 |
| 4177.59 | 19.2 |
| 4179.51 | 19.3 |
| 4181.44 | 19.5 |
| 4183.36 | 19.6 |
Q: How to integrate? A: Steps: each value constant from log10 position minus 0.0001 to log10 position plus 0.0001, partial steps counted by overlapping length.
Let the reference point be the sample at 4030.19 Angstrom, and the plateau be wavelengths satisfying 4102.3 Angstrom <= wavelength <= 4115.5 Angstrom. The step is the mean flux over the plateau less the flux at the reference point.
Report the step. -0.31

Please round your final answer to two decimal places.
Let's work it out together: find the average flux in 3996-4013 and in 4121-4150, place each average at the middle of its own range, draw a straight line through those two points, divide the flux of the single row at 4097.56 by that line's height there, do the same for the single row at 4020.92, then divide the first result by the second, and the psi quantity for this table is 1.04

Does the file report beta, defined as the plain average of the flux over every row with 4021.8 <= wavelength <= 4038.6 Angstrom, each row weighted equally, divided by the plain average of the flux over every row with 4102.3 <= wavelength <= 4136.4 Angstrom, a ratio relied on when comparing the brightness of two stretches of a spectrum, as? 0.998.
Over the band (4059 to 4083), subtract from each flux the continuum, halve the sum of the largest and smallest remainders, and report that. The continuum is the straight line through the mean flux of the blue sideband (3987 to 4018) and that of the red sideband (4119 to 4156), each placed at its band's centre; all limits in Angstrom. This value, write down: 1.4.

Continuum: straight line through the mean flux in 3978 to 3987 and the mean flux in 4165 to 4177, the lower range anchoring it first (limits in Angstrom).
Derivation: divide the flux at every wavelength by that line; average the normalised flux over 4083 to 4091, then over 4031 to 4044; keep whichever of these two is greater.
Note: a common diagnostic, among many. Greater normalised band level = 1.09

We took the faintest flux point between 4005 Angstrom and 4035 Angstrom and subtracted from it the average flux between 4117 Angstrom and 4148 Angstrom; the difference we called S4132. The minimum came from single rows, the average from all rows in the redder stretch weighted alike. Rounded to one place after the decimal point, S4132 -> -0.2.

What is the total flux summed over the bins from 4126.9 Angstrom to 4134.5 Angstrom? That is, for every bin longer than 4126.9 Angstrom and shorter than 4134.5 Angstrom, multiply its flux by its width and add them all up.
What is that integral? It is 148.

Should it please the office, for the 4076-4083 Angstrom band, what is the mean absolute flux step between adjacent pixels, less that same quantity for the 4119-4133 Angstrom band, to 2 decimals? 0.13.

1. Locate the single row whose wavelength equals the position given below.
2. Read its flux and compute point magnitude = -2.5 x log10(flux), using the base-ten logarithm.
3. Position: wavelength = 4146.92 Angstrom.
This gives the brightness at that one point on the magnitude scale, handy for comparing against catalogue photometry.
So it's -3.150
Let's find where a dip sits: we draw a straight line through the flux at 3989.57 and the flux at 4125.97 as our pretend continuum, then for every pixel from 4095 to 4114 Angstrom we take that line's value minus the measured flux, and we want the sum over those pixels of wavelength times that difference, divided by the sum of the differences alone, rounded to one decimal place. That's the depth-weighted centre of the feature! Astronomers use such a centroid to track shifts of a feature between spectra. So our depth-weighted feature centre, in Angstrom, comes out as 4097.4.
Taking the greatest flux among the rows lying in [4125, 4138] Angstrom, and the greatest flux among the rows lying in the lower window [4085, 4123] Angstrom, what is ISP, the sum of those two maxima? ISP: 40.1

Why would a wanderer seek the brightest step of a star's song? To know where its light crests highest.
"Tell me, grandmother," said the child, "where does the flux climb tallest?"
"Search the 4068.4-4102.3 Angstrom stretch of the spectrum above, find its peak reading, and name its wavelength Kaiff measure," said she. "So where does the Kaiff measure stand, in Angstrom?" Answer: 4069.36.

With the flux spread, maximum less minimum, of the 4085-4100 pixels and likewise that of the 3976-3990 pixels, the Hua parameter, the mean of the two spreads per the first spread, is 1.40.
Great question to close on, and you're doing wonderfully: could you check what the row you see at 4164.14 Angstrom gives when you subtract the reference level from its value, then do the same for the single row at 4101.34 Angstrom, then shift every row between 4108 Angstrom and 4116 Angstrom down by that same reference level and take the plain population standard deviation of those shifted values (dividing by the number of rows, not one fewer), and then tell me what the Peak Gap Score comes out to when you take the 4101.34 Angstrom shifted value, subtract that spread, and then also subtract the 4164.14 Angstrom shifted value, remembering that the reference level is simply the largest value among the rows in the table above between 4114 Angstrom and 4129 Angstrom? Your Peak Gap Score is 0.87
